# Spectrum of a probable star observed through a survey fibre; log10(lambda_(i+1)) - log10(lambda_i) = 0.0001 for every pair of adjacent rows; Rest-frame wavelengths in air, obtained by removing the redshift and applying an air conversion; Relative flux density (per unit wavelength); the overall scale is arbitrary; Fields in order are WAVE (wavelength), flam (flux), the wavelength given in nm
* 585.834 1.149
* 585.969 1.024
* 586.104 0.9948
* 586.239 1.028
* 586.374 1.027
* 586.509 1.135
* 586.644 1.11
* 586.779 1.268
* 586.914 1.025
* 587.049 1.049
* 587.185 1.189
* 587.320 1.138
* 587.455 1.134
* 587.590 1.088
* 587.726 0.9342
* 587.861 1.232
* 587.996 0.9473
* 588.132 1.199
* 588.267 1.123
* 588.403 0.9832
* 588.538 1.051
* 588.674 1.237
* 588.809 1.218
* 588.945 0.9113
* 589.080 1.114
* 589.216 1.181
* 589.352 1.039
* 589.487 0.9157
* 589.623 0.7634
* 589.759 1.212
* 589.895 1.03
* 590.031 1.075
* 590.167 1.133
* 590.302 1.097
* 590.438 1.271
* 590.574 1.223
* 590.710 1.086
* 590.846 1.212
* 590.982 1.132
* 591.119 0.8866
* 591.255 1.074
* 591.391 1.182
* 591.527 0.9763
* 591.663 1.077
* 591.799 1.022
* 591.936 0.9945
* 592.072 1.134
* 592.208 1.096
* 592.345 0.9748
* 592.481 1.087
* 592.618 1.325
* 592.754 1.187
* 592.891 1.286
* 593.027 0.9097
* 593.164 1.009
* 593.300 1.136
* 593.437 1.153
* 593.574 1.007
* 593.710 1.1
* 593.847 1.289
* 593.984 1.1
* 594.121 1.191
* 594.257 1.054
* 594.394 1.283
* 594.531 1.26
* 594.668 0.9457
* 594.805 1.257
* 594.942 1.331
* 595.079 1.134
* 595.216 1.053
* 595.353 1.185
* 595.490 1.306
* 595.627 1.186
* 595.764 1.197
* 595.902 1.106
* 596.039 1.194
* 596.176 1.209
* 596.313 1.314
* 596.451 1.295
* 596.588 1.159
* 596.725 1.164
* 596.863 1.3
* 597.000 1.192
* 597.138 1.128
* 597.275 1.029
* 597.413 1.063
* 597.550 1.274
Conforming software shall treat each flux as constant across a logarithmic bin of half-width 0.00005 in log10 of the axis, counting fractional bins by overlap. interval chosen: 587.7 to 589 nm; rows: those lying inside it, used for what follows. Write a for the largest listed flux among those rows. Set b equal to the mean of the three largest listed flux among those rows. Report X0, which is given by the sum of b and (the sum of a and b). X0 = 3.7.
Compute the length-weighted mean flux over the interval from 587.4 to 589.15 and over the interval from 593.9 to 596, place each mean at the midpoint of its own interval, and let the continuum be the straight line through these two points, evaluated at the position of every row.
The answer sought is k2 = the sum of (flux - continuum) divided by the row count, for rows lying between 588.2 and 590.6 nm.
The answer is -0.017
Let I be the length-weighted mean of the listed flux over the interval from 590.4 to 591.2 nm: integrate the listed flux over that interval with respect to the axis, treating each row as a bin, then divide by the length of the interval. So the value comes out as 1.13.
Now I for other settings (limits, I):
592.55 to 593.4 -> 1.14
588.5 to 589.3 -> 1.12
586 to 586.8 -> 1.08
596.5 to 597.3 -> 1.17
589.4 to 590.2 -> 1.02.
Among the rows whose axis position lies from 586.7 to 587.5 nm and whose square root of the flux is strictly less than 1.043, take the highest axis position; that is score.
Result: 587.049 nm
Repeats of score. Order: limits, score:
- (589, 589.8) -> 589.623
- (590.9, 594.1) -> 593.574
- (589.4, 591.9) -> 591.799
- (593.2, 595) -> 594.668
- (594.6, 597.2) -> 595.216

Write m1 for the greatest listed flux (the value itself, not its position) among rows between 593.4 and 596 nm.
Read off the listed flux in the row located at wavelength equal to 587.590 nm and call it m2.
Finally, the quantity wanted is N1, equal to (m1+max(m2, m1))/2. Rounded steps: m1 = 1.331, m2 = 1.088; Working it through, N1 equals 1.33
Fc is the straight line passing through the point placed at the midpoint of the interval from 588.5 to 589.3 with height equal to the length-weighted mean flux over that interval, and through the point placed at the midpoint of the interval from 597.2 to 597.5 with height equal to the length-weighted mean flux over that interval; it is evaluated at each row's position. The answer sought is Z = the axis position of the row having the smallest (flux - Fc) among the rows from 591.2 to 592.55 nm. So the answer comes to 591.527 nm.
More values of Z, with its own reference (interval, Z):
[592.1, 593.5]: 593.027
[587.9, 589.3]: 588.945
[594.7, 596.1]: 595.216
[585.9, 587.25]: 586.104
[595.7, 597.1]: 595.902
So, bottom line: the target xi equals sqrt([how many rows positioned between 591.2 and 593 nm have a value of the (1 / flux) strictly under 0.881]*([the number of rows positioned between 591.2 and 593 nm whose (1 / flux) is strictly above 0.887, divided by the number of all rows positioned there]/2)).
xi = 1.11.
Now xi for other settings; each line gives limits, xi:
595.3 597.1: 0.68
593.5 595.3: 1.18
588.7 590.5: 1.11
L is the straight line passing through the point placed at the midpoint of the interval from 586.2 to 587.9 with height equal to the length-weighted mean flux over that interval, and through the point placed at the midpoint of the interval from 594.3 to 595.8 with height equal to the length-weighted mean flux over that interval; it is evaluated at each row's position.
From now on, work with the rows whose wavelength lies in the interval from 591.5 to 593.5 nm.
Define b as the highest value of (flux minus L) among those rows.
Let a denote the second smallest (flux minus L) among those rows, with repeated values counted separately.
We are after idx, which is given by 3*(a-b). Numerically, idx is -1.04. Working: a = -0.187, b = 0.160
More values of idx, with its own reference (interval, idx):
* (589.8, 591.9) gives -0.92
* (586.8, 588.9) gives -0.86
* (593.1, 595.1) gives -0.93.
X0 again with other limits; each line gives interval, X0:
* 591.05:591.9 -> 3.4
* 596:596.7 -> 3.9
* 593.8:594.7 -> 3.8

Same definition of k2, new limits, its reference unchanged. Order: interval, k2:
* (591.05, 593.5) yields -0.056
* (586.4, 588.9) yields 0.032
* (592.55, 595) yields -0.002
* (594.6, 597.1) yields 0.011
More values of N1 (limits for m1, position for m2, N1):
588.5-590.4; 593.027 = 1.24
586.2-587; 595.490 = 1.29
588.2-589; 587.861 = 1.24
